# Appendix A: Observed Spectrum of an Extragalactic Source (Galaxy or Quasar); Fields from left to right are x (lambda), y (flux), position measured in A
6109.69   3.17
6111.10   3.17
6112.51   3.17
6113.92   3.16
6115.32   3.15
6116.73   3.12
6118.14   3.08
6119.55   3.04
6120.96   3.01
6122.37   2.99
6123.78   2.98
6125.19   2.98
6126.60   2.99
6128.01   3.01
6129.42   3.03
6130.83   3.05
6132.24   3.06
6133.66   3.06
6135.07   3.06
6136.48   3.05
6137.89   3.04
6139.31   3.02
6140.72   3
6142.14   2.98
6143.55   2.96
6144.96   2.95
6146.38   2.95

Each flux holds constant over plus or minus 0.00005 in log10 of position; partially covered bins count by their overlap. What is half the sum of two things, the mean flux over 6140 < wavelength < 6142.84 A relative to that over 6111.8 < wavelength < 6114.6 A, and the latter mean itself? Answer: 2.05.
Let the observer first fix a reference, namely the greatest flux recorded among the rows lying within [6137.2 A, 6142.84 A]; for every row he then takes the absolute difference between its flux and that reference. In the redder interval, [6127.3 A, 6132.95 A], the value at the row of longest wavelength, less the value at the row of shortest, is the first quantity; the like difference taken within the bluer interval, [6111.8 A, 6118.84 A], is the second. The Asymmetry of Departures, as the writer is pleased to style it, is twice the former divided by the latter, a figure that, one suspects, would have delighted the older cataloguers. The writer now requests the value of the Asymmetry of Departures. 0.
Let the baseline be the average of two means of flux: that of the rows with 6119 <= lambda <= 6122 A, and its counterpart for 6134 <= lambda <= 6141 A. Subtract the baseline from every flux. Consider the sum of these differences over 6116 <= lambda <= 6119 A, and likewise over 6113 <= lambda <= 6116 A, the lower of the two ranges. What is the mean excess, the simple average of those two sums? 0.20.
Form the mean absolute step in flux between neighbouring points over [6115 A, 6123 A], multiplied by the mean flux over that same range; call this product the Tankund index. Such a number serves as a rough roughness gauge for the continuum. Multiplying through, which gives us 0.10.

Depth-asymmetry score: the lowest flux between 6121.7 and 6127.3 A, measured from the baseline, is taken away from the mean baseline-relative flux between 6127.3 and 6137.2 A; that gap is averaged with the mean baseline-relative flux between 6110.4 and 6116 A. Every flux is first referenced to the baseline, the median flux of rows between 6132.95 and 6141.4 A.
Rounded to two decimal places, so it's 0.09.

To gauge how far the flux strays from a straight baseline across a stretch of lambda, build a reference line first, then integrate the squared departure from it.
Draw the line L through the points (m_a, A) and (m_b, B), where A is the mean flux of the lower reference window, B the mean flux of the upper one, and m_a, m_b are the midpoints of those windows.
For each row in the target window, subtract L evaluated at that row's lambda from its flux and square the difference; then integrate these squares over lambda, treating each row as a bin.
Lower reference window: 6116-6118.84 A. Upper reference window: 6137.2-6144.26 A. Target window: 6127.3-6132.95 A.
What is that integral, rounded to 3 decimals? 0.004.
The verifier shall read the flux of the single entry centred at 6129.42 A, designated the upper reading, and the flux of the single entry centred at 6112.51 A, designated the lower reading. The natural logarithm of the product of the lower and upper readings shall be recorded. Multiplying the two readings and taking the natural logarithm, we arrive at 2.26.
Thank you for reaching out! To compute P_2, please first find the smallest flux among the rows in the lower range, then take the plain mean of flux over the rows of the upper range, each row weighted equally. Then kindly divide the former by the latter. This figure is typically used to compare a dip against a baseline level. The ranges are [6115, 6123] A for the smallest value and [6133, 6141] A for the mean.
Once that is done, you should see 0.98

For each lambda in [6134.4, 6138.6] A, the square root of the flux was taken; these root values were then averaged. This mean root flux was 1.75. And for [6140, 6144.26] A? 1.73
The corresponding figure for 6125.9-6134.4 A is 1.74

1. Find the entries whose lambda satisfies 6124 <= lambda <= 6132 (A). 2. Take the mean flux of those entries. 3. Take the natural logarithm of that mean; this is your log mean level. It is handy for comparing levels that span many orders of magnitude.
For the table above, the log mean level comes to 1.10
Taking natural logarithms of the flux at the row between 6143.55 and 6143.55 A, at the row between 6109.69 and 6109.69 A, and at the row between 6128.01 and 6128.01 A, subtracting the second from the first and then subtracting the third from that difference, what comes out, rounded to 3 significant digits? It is -1.17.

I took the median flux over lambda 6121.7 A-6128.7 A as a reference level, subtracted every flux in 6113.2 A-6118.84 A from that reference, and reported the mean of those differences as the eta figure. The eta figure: -0.14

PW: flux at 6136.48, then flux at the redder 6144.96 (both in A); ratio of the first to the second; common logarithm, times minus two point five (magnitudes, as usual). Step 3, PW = -0.036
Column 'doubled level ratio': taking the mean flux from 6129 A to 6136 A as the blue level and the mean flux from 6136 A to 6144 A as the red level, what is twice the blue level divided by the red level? 2.03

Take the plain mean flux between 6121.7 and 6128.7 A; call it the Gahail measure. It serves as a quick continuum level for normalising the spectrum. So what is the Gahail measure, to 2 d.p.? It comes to 2.99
